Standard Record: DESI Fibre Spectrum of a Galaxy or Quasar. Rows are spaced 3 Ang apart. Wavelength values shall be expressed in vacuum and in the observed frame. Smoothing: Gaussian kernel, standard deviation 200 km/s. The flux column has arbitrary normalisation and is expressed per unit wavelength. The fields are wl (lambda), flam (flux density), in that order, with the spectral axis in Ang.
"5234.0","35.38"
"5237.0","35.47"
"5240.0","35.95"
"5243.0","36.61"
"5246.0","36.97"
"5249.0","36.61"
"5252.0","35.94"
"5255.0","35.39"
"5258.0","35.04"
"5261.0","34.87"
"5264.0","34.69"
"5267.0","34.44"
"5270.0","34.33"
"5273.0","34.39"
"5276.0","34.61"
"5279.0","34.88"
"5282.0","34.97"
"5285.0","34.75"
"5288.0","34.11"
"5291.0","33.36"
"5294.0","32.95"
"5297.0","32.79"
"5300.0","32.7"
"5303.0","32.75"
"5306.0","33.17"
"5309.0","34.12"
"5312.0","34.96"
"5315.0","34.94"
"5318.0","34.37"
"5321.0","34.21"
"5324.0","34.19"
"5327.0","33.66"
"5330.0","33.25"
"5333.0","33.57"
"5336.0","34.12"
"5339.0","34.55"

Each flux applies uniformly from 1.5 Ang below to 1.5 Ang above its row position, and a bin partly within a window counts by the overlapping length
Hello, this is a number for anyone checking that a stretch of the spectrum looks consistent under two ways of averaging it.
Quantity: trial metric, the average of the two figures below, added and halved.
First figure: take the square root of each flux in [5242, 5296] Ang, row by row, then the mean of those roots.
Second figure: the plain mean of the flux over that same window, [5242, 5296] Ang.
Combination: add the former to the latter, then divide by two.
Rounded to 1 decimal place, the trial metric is 20.4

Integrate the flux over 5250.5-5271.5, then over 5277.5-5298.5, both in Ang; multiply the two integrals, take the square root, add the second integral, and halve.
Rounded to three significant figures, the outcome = 719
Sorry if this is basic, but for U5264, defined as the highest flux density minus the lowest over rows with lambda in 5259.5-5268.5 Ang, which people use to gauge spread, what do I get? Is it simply 0.4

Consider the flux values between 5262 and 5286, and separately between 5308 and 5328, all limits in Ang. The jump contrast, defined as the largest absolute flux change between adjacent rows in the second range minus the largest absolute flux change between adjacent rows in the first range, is 0.57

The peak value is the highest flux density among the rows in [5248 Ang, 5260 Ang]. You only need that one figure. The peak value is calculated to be 36.61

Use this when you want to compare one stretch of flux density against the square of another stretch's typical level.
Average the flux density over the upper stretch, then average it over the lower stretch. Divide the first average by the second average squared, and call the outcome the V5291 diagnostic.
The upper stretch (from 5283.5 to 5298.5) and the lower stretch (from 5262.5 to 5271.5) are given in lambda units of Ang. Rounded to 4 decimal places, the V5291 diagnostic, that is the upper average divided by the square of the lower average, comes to 0.0282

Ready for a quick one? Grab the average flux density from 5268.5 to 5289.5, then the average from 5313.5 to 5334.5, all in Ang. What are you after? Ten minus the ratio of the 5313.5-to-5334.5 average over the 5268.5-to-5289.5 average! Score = 9.02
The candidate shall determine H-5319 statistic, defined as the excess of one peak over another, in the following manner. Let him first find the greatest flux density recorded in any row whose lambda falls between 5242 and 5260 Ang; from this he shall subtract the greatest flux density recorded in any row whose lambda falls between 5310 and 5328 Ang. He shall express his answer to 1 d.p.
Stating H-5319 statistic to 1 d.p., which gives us 2.0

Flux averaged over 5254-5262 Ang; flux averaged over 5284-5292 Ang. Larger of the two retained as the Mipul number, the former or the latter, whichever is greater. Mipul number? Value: 35.1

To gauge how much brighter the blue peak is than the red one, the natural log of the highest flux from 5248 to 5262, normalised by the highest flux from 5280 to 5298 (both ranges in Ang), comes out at 0.046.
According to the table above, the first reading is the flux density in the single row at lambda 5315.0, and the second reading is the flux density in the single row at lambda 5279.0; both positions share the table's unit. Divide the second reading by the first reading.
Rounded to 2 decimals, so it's 1.00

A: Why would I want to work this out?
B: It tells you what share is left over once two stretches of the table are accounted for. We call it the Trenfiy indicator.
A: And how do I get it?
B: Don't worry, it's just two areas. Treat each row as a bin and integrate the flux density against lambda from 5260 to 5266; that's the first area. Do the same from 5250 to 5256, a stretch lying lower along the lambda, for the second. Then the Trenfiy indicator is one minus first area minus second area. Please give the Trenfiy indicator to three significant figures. -422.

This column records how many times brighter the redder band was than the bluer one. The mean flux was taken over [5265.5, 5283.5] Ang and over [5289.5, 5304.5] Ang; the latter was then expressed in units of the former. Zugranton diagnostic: 0.951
